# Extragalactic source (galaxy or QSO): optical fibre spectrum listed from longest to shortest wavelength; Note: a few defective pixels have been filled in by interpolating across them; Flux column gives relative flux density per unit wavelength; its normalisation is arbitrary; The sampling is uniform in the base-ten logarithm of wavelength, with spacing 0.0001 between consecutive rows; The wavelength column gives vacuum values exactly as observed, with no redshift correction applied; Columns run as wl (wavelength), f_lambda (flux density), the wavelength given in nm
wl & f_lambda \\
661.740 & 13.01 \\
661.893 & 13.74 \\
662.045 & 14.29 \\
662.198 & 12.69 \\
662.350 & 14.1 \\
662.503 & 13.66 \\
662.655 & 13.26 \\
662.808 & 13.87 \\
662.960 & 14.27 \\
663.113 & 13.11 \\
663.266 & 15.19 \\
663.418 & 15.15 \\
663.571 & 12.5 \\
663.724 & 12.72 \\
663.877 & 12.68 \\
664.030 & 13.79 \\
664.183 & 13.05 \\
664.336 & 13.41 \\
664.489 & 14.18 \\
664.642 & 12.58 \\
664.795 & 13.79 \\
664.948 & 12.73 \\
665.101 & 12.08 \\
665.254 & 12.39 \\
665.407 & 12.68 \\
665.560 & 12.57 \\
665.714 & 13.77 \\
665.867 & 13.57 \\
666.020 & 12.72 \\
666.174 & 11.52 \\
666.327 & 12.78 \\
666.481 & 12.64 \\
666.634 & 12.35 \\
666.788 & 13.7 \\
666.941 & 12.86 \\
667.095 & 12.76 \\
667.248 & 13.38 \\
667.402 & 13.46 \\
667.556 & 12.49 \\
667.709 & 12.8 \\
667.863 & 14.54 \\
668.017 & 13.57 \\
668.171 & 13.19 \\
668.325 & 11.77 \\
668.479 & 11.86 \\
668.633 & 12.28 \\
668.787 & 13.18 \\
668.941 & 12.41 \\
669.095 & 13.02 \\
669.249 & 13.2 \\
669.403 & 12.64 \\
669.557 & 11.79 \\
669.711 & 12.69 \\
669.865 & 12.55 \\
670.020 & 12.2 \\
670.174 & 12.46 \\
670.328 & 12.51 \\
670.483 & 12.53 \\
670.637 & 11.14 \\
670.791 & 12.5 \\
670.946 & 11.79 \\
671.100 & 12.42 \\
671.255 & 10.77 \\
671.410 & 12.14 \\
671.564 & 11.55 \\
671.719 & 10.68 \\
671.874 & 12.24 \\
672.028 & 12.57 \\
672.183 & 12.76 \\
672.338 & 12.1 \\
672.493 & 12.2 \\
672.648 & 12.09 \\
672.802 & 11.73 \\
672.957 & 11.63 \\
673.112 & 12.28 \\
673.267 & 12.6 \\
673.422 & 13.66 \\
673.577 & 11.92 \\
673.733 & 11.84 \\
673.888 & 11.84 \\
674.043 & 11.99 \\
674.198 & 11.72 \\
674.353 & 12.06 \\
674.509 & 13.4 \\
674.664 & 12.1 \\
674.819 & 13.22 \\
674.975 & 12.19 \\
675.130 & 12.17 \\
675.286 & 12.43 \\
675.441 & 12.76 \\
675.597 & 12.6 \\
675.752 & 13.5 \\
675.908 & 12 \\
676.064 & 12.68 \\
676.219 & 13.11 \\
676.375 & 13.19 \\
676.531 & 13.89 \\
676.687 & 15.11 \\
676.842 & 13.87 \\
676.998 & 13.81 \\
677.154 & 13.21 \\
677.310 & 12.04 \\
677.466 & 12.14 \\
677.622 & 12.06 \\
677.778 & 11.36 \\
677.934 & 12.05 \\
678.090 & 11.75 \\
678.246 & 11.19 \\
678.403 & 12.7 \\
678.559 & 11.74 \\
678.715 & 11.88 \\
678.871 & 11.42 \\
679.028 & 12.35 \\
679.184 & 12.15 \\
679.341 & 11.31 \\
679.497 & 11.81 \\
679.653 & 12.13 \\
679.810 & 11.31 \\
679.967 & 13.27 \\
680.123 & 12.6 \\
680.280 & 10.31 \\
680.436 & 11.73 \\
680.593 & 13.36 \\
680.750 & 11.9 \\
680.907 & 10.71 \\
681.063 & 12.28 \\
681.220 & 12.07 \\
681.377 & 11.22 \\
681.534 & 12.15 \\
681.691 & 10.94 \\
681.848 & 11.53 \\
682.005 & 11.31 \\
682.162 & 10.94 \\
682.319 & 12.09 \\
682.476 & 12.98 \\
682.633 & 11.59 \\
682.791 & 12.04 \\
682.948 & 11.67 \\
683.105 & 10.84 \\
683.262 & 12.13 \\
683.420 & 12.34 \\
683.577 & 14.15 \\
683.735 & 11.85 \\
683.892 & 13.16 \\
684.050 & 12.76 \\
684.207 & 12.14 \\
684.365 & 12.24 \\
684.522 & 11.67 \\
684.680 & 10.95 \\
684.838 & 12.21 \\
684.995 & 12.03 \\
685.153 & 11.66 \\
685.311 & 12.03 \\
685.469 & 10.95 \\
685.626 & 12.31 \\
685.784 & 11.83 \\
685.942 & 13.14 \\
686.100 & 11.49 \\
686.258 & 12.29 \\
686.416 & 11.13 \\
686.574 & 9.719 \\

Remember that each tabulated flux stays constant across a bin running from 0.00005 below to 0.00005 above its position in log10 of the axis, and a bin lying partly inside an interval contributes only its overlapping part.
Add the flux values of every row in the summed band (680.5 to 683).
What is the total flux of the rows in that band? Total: 189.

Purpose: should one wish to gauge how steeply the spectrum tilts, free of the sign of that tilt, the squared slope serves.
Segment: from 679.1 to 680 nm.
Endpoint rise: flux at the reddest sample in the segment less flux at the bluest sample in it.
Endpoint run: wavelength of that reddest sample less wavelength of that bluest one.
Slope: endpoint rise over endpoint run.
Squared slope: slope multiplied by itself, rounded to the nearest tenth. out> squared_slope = 2.0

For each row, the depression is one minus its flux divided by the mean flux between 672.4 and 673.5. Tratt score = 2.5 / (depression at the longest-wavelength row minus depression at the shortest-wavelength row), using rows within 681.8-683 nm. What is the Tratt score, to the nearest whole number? -220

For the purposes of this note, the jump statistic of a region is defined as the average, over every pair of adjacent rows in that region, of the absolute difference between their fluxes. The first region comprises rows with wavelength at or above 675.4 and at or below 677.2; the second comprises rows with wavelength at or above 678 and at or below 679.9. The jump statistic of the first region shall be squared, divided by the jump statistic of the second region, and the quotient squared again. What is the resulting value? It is 0.52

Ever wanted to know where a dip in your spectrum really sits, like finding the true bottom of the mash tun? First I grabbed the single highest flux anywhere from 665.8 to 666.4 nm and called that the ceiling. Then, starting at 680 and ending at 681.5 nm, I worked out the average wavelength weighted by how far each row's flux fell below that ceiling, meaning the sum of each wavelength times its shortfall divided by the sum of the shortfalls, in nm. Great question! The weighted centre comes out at 680.77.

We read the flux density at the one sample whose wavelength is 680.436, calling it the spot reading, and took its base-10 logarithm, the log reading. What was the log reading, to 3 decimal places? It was 1.069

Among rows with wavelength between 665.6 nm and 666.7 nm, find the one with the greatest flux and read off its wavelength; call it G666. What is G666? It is 665.714 nm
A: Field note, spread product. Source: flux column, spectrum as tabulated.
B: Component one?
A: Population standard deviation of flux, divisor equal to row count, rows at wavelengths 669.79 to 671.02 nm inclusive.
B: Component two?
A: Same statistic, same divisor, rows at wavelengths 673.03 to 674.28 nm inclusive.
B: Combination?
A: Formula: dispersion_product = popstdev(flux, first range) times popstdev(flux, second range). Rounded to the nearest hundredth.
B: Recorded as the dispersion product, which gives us 0.28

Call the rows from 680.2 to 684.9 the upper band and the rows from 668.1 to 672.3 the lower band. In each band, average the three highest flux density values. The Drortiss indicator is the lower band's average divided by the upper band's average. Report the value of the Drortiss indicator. 0.97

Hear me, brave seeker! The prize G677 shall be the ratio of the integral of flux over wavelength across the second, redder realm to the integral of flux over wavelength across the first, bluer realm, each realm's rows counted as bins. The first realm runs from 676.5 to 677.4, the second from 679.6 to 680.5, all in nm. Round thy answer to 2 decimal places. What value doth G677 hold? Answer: 0.87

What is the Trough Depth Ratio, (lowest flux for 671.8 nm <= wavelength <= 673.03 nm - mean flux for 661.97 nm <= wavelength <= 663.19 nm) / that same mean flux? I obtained -0.148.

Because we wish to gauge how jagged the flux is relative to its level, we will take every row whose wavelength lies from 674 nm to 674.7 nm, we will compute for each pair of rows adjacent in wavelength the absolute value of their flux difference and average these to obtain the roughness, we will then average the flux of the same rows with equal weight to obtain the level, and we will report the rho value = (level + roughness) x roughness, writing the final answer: 11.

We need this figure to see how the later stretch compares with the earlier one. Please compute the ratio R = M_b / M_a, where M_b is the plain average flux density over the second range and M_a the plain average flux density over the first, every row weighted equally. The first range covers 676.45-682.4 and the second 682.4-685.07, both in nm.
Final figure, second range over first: 1.01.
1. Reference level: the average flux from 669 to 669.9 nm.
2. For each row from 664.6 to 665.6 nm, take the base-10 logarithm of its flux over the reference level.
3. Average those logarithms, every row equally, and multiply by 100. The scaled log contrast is 0.1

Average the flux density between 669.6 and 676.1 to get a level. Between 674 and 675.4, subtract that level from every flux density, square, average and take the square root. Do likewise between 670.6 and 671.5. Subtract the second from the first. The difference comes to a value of -0.23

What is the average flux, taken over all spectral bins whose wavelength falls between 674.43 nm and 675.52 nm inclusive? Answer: 12.6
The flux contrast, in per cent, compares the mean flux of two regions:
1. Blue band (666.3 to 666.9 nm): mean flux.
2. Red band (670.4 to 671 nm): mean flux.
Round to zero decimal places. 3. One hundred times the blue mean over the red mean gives 107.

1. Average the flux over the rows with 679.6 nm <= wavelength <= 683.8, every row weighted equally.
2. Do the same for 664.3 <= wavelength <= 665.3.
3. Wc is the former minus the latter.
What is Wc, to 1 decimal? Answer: -1.1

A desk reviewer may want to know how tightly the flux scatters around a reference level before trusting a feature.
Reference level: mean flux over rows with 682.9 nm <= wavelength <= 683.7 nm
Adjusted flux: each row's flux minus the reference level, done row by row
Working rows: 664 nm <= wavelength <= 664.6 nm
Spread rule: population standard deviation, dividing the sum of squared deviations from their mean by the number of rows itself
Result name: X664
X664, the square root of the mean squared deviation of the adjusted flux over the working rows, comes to 0.42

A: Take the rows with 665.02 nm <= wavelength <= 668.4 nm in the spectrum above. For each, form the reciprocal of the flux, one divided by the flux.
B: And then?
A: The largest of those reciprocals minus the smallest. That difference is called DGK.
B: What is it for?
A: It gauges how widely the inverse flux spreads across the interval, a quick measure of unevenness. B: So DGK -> 0.018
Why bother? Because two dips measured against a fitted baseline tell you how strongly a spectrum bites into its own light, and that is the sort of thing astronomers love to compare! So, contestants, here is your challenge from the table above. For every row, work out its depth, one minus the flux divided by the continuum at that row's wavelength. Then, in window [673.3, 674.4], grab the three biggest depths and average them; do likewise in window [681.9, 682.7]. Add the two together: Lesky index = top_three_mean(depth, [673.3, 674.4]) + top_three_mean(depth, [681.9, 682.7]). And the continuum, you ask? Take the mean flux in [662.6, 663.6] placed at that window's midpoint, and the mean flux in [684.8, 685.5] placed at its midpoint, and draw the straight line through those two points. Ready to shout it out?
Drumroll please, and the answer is 0.15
